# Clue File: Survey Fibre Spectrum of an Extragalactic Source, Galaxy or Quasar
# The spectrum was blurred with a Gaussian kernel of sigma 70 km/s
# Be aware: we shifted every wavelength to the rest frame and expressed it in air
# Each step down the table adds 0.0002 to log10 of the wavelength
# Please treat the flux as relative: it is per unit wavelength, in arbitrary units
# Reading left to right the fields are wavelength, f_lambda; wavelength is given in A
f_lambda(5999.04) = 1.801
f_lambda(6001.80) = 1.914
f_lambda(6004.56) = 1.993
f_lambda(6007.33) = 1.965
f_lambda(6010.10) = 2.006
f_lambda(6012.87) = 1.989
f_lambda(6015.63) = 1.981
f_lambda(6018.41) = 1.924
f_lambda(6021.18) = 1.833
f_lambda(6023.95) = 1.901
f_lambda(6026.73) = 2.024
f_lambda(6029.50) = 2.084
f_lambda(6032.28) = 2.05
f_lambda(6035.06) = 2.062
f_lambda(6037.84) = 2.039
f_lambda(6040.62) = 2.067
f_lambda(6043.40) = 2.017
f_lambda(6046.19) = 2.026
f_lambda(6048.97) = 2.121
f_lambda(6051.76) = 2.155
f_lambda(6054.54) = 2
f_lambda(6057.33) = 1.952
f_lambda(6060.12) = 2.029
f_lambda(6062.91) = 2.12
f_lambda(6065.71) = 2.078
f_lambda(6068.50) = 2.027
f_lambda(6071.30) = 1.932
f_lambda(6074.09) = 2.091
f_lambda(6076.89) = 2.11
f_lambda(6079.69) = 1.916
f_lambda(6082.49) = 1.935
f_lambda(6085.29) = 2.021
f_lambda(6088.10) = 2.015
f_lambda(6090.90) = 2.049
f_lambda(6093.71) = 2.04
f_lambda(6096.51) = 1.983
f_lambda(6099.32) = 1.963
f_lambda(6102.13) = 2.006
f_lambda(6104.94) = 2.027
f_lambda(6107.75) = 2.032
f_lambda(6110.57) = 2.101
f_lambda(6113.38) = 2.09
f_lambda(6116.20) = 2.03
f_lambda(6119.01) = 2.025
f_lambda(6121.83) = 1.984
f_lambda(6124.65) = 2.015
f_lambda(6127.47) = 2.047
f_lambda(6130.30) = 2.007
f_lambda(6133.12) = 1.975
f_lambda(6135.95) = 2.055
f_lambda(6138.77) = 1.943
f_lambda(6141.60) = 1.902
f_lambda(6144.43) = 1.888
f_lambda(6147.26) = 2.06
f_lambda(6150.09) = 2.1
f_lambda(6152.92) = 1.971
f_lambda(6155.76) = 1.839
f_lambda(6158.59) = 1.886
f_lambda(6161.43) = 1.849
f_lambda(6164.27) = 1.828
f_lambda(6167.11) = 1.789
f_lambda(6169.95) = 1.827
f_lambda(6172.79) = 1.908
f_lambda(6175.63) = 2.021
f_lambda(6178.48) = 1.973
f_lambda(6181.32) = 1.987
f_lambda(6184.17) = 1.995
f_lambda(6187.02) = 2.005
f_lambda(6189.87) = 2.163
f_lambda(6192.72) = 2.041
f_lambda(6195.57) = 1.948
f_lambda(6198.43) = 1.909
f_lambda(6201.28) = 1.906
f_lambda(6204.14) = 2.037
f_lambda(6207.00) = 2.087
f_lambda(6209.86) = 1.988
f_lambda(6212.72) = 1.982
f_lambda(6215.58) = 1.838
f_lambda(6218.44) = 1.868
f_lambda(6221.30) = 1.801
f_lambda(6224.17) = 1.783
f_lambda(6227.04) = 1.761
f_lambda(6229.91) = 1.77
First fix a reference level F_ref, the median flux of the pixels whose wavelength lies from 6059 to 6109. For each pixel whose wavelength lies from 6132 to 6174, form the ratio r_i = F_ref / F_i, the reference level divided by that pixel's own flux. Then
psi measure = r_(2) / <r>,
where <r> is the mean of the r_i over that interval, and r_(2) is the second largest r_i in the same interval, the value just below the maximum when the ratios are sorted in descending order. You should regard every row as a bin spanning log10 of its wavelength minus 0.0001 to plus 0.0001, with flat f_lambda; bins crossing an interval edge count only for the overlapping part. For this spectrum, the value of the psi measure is 1.05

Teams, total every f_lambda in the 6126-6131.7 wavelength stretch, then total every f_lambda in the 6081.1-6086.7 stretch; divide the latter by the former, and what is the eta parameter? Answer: 0.98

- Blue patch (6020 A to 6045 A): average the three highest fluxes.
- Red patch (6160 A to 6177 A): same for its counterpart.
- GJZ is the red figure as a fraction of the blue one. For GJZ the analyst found 0.93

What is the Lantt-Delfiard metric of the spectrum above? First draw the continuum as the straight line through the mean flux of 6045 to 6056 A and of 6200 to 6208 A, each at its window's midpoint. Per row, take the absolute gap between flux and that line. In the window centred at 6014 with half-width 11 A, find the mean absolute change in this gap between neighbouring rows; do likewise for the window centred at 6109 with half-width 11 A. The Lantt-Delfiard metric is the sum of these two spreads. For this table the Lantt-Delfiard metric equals 0.064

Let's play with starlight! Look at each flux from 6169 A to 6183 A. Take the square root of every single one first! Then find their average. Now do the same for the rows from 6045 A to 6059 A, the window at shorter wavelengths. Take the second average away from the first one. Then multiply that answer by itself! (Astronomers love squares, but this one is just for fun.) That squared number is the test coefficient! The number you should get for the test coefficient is 0.001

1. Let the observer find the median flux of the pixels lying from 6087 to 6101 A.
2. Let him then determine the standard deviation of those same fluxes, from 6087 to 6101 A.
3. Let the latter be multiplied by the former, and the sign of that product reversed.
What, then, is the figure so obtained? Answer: -0.07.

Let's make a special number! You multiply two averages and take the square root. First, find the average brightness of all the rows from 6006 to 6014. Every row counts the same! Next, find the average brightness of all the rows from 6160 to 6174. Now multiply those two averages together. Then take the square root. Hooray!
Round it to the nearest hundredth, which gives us 1.91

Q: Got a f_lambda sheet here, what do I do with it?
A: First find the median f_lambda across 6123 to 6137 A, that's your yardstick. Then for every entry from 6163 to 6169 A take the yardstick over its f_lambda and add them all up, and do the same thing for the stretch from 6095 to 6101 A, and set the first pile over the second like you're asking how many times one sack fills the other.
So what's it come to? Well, 1.09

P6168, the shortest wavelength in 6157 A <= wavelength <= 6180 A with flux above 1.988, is 6175.63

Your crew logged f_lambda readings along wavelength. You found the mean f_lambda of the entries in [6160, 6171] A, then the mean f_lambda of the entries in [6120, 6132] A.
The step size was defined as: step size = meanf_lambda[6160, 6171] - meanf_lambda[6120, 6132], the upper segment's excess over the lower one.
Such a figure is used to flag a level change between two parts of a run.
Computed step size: -0.19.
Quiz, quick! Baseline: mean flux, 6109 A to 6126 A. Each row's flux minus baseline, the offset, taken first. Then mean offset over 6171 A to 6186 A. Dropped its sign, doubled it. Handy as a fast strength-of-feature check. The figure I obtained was 0.13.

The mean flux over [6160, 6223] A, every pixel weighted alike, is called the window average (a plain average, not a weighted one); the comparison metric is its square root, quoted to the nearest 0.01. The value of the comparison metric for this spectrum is 1.39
